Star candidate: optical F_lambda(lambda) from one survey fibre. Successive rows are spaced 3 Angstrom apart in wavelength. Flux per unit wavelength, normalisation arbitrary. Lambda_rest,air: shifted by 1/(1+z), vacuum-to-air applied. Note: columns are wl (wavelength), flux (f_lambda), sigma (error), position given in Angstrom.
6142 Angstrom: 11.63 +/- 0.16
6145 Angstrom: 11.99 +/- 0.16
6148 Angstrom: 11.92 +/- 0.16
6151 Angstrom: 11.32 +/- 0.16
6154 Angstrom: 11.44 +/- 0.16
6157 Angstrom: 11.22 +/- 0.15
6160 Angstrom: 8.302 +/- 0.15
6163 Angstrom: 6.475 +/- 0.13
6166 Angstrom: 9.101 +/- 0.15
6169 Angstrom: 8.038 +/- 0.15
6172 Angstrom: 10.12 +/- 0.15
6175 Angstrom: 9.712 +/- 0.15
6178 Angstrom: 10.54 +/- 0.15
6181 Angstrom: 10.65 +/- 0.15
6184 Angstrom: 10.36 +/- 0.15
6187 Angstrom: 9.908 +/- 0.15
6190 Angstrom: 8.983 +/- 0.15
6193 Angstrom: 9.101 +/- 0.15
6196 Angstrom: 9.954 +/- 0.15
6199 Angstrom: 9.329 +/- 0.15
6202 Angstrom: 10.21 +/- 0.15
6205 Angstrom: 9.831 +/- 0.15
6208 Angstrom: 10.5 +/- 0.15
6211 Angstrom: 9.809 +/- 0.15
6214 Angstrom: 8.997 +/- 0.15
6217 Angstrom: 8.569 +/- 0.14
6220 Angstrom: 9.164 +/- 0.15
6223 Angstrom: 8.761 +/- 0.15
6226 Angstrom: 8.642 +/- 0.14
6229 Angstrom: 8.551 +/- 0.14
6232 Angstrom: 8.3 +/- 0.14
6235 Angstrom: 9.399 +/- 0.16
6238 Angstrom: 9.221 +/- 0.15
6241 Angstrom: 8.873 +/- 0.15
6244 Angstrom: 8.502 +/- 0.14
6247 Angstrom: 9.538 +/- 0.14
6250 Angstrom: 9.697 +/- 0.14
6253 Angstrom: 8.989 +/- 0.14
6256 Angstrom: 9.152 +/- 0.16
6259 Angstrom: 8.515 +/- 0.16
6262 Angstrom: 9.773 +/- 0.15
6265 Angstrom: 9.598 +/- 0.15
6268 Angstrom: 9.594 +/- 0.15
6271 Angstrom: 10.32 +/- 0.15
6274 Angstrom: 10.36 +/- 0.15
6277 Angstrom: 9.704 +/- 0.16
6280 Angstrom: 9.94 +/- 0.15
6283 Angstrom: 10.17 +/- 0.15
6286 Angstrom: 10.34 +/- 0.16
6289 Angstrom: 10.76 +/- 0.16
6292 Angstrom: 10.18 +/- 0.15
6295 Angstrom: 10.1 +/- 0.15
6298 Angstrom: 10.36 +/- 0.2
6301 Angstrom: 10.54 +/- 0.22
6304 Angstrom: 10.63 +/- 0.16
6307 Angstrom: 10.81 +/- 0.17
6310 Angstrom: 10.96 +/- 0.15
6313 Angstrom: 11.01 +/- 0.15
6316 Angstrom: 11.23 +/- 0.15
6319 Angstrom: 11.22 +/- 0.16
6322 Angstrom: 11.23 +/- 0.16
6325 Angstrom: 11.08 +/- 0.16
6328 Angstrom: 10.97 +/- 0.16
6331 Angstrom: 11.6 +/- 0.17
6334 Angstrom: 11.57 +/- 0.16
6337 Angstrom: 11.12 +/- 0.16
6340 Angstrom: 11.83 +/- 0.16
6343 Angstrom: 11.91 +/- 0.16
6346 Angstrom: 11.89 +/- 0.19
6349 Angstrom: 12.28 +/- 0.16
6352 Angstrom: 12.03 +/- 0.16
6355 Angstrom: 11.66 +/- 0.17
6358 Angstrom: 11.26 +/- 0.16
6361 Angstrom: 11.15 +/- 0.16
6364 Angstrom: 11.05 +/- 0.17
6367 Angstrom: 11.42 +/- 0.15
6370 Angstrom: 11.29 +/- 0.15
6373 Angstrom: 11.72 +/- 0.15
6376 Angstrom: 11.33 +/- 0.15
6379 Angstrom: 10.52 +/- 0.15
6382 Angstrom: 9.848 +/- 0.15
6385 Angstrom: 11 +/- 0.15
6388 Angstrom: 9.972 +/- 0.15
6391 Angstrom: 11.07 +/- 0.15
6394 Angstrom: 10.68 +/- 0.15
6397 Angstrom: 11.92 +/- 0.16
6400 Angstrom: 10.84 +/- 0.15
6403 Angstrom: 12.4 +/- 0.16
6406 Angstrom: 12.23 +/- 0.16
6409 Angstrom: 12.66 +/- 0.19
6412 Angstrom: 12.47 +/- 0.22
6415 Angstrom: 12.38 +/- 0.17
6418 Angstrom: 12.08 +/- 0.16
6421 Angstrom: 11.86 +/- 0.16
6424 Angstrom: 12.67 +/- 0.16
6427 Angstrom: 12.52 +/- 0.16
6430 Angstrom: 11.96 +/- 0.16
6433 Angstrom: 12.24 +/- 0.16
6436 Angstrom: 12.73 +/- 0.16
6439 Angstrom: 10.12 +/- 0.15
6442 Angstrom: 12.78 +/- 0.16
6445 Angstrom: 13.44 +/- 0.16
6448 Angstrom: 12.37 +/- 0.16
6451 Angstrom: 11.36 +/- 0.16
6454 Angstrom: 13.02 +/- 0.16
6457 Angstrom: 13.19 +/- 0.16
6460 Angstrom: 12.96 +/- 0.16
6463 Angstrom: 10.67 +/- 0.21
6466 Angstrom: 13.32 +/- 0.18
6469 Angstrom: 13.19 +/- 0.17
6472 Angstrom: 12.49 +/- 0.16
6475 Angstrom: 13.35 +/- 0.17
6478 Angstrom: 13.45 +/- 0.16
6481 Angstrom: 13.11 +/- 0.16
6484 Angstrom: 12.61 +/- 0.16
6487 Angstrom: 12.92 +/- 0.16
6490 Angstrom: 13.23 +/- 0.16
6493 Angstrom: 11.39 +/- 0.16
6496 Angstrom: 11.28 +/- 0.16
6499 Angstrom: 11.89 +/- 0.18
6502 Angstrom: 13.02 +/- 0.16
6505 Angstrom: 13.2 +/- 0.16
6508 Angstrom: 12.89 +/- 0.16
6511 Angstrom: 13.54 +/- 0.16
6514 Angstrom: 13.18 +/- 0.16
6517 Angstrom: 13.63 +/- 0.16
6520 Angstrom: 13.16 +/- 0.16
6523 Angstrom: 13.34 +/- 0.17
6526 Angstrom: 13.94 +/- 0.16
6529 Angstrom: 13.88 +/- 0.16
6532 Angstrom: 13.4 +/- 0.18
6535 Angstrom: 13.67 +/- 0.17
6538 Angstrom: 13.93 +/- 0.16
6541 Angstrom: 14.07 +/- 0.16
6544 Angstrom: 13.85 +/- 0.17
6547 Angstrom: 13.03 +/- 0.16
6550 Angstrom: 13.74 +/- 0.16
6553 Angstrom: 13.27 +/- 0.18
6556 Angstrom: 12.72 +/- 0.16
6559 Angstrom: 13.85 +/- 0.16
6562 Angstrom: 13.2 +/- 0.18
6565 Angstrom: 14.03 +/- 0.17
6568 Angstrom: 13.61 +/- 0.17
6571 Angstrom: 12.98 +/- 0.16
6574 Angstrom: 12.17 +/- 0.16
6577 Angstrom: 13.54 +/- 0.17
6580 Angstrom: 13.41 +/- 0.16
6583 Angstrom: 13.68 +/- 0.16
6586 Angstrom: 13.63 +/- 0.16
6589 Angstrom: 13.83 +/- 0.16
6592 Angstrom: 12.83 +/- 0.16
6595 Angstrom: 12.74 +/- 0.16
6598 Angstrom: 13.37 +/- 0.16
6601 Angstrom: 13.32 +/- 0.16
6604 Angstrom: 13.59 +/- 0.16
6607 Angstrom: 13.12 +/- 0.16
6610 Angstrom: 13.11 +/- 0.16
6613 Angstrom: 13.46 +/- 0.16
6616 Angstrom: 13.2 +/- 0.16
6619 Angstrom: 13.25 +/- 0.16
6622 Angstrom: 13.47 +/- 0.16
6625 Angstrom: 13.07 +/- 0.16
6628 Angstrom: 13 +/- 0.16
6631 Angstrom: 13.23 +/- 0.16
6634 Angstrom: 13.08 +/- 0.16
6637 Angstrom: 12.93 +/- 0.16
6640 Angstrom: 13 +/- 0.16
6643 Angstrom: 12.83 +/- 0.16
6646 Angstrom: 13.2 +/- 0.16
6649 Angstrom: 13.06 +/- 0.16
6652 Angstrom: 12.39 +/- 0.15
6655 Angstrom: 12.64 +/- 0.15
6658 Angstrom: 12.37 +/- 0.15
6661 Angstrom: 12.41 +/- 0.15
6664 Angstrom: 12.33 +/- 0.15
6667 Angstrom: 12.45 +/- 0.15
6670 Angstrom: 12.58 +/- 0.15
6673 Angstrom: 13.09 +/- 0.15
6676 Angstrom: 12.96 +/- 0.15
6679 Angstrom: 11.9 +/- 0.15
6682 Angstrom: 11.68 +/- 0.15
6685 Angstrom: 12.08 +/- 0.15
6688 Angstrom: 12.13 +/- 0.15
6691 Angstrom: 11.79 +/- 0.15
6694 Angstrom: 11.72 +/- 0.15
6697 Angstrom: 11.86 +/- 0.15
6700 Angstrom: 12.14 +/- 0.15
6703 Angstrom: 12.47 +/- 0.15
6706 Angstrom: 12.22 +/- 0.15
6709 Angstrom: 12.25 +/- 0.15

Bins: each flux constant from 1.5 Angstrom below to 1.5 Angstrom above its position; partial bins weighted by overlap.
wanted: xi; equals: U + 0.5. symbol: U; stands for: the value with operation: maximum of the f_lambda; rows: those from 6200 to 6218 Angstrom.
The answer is 11.0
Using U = 10.5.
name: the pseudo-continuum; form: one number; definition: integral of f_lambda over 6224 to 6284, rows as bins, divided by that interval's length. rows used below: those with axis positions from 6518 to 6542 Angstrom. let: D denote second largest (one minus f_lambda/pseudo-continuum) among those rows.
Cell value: -0.43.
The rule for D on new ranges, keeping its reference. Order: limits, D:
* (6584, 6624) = -0.38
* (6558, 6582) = -0.39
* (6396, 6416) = -0.28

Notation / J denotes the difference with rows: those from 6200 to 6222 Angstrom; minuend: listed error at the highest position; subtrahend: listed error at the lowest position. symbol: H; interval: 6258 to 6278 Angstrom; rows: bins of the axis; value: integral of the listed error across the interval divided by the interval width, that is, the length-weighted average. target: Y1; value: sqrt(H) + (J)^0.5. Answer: 0.391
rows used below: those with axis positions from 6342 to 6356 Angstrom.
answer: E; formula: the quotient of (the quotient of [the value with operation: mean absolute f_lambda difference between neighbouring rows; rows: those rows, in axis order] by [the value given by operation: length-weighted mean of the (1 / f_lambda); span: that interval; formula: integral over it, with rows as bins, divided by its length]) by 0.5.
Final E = 6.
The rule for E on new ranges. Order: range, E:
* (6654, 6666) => 3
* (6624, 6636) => 4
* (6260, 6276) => 5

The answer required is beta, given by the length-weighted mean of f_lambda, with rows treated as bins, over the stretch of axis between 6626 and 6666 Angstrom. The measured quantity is 12.8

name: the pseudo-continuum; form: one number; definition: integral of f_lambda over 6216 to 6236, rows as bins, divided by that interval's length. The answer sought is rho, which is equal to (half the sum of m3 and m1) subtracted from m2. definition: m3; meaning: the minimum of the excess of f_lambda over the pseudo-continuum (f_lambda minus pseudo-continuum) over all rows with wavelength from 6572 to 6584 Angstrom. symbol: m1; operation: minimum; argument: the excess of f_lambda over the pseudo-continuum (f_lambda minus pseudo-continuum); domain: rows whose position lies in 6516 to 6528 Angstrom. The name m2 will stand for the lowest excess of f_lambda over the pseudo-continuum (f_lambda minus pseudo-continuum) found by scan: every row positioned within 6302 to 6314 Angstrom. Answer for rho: -2.0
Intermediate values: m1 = 4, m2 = 1.9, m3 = 3.4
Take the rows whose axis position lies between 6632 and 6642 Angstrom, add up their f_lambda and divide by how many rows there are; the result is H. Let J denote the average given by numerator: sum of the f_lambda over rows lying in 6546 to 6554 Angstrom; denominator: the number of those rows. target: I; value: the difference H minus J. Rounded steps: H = 13.0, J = 13.3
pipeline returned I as -0.3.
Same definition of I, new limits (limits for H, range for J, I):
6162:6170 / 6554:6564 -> -5.4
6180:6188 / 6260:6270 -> 0.7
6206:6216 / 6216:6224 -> 0.9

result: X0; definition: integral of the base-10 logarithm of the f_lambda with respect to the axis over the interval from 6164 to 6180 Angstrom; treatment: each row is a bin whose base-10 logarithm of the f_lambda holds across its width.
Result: 15.6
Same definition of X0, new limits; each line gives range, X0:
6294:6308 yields 14.3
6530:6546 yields 18.2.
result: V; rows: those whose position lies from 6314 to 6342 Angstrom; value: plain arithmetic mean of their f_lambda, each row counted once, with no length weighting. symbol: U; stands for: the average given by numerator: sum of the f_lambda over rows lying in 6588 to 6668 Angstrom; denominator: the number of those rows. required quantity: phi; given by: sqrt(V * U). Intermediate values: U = 13.0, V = 11.3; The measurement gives 12.1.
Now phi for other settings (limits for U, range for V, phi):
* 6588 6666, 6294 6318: 11.8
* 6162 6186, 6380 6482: 10.7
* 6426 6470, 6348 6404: 11.8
